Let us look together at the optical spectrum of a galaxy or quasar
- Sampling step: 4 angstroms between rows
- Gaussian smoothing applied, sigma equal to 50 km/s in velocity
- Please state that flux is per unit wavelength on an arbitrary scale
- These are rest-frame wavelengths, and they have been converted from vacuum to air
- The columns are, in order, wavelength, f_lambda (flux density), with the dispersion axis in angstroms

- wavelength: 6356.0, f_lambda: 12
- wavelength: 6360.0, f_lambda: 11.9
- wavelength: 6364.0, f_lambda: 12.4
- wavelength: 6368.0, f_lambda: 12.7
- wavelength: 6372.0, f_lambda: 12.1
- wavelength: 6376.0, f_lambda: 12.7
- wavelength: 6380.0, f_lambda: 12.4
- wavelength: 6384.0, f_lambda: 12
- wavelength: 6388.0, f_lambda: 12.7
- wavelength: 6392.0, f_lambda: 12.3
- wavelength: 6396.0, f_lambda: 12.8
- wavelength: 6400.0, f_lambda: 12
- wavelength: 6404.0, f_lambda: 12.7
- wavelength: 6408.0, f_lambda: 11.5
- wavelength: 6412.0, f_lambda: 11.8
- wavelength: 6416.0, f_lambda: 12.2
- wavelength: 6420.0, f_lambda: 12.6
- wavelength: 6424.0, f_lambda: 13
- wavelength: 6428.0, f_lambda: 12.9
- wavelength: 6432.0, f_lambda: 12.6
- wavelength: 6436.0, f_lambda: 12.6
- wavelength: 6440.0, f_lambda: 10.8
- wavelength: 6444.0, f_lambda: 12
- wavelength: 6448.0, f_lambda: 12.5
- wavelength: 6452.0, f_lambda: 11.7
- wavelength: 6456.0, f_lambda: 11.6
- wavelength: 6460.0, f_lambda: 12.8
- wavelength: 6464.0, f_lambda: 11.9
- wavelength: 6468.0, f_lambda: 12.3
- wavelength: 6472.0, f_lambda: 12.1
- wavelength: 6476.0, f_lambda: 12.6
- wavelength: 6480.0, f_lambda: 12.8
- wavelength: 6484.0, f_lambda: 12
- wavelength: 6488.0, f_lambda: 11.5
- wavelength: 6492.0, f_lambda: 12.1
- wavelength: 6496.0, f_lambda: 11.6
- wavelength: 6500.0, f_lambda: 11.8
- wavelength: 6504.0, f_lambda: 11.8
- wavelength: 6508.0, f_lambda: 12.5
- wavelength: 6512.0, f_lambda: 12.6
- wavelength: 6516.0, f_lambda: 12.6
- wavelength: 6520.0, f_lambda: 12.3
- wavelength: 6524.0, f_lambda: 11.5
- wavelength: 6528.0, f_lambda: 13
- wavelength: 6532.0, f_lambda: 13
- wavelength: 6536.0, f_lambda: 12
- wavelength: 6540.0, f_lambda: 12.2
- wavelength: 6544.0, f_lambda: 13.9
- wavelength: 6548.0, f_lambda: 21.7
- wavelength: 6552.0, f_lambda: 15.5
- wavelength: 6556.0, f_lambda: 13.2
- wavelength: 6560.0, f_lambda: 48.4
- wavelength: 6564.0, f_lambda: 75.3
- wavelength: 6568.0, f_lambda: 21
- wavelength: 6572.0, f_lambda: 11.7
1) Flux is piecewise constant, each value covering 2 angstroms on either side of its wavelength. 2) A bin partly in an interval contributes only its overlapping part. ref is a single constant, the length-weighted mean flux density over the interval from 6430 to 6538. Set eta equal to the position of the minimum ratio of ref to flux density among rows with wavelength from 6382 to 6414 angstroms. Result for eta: 6396.0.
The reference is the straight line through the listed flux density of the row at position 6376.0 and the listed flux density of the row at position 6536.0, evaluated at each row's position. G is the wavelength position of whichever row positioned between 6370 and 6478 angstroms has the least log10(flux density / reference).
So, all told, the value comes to 6440.0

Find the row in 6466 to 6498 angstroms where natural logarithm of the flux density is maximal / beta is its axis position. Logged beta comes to 6480.0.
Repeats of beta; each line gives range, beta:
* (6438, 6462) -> 6460.0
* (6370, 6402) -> 6396.0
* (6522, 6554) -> 6548.0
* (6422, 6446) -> 6424.0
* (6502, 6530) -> 6528.0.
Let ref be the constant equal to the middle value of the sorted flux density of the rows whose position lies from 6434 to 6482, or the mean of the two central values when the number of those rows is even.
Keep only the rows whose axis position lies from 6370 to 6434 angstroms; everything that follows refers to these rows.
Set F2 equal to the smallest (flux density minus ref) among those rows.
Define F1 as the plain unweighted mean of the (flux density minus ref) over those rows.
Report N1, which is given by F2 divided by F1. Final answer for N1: -4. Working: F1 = 0.194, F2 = -0.70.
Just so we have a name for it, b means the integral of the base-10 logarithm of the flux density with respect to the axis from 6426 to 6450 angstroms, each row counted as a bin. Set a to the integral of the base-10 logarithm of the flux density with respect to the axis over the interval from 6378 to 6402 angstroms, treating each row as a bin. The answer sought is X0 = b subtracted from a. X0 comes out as 0.13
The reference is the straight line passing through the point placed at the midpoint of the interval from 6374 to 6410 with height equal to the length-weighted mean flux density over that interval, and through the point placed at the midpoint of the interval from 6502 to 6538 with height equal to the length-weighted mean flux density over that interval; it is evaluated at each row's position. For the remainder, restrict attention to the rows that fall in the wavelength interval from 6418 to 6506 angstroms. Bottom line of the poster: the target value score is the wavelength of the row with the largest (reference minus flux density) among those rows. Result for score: 6440.0 angstroms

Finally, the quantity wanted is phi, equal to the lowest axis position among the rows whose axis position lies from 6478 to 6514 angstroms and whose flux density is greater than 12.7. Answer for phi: 6480.0 angstroms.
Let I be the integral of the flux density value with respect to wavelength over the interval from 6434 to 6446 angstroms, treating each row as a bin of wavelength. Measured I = 142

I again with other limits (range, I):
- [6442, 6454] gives 145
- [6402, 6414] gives 144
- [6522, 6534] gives 150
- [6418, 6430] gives 154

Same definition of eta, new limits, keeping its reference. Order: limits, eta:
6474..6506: 6480.0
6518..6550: 6548.0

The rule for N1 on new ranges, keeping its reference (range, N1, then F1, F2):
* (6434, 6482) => 24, -0.058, -1.40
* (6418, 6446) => -9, 0.157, -1.40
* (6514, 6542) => -4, 0.171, -0.70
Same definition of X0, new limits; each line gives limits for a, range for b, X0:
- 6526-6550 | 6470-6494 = 1.44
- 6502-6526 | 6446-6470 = 0.07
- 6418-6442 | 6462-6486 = 0.10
